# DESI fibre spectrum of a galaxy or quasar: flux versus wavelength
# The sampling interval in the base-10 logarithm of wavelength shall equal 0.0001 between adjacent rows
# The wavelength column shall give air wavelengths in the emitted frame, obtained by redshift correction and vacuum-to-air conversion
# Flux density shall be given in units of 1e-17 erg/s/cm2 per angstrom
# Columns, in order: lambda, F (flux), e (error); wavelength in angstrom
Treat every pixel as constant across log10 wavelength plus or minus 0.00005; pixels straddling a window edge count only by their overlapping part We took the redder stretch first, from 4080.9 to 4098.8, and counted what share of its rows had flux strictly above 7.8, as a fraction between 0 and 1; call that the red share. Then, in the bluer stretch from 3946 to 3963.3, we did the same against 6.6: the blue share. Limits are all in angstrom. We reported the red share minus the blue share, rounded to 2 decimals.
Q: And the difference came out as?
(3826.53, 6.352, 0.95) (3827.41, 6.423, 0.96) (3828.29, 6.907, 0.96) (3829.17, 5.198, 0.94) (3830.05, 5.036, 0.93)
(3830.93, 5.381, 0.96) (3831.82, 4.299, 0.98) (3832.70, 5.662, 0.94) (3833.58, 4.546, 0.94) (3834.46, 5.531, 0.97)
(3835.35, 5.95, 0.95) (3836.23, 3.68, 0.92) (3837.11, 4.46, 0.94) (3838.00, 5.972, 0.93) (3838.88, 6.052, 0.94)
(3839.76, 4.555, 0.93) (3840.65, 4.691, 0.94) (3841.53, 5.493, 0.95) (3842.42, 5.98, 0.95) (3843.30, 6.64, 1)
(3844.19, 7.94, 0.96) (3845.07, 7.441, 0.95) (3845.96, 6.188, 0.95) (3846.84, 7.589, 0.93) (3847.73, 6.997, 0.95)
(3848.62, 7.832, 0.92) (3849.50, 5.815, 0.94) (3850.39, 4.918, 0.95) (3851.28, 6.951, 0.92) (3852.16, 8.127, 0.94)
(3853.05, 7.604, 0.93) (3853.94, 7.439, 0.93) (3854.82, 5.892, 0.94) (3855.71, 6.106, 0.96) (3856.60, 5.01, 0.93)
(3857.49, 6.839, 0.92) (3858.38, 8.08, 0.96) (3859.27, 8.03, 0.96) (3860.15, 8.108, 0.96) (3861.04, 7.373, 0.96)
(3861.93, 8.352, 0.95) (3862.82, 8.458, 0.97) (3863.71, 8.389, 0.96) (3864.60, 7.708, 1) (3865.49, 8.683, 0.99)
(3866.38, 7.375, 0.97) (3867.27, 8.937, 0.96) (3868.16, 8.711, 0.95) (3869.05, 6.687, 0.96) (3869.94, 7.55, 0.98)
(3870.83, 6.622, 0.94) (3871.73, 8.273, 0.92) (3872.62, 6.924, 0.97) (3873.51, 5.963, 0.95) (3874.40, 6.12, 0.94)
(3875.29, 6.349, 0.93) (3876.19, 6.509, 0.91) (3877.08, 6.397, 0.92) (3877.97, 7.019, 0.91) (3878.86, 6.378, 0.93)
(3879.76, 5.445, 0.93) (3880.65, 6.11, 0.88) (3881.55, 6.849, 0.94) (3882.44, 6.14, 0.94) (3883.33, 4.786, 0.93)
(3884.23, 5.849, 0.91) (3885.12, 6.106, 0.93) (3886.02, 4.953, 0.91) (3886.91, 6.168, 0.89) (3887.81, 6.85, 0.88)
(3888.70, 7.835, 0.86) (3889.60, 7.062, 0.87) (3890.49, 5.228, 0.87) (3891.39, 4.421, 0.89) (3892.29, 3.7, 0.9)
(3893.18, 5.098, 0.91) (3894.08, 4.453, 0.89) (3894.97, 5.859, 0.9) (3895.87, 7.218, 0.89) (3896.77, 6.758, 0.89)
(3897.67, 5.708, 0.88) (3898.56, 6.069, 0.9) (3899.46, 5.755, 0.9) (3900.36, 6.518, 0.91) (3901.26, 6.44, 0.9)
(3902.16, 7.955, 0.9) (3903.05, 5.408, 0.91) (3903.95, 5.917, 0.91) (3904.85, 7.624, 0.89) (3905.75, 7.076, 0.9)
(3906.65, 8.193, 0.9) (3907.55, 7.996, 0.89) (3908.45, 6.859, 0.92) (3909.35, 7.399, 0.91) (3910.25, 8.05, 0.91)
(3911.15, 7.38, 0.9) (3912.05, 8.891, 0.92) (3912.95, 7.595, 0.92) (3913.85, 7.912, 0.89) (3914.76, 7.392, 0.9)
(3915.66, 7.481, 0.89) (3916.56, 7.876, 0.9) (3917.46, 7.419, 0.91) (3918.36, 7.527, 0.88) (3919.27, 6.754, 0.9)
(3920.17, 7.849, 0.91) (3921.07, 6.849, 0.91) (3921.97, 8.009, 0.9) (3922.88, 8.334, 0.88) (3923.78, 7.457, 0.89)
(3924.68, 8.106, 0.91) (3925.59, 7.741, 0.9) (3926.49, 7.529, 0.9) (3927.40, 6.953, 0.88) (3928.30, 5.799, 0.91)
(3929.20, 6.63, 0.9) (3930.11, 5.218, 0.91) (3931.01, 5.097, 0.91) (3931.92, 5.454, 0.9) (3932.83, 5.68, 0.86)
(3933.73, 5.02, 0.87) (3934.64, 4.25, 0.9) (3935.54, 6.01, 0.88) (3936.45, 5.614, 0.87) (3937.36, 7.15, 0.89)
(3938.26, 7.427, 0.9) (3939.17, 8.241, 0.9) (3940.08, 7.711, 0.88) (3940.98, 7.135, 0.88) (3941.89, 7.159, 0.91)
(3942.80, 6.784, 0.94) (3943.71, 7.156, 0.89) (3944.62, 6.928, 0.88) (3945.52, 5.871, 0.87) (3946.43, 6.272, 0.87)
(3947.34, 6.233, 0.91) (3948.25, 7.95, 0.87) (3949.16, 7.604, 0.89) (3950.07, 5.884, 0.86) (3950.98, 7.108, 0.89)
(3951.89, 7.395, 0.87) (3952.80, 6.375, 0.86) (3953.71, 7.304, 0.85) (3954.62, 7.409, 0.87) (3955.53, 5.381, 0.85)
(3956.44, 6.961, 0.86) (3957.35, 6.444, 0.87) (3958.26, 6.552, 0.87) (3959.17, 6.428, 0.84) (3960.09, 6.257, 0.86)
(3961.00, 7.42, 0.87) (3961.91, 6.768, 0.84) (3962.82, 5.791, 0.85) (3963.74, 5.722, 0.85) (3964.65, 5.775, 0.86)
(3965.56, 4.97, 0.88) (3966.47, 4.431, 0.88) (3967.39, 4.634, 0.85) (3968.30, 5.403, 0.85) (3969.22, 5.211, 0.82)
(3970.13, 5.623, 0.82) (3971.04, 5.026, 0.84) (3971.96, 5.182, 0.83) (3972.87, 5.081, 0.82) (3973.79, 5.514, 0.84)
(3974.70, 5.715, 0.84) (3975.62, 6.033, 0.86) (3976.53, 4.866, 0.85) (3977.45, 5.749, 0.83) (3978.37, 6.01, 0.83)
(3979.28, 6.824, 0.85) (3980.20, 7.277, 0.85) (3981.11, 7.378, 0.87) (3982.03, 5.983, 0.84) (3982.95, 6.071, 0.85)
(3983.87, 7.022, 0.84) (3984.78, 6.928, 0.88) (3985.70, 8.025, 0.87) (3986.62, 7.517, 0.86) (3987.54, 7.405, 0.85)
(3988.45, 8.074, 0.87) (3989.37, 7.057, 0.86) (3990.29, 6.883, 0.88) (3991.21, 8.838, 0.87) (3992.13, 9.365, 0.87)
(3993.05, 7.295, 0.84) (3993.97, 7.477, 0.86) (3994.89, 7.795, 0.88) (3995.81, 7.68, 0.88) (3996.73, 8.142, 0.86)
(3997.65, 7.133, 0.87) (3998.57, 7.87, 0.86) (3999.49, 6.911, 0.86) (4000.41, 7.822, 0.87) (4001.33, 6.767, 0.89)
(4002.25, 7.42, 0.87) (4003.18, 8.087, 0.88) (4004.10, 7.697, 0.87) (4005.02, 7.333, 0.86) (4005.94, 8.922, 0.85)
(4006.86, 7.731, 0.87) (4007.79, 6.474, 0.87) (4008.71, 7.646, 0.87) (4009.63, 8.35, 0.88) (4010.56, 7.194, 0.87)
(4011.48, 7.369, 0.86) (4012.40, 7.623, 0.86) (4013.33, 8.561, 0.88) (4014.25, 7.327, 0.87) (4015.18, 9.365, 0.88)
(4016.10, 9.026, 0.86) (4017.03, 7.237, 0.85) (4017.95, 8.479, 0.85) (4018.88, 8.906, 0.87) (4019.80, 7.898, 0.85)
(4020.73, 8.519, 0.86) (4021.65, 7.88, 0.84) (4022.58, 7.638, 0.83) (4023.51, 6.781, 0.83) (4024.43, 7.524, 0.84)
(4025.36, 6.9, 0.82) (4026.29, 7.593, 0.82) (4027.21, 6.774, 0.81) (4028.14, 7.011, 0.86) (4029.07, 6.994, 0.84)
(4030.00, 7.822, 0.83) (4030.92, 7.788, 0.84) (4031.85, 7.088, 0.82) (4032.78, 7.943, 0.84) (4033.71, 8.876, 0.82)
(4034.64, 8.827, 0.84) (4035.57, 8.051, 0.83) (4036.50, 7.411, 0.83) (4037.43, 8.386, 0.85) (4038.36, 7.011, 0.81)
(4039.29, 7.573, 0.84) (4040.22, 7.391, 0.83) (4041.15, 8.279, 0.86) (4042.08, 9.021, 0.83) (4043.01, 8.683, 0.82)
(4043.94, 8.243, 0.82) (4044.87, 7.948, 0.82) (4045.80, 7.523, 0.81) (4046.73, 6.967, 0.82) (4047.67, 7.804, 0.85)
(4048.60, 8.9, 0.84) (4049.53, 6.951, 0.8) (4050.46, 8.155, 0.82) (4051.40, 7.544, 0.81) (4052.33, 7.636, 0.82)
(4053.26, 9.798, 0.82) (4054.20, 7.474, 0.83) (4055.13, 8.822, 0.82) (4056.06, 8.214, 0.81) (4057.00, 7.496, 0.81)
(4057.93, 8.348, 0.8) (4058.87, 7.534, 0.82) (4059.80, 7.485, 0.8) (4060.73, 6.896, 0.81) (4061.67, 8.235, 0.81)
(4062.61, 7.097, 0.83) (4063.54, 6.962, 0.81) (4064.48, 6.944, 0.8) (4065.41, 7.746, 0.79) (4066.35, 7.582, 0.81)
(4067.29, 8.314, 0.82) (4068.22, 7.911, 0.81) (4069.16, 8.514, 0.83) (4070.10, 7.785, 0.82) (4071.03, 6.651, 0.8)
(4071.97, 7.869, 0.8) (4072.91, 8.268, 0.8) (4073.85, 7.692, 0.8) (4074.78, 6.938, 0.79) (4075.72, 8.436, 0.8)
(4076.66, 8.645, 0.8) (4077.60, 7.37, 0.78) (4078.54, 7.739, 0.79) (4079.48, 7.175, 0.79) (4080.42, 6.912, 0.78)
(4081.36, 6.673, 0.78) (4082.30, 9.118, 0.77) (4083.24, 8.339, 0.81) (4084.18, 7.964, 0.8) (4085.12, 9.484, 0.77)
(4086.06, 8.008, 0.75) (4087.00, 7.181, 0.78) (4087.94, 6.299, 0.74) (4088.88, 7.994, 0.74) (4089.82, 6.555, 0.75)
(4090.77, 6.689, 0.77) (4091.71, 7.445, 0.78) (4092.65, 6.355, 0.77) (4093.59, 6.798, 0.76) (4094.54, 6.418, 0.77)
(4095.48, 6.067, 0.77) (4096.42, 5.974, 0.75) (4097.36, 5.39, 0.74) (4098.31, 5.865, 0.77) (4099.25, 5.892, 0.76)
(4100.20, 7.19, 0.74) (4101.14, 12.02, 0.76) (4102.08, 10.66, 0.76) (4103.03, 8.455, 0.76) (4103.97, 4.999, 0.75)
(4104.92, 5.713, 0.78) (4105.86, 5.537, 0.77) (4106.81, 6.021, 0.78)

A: -0.16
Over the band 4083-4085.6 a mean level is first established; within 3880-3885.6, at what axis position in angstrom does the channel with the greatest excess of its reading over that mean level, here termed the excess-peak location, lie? 3881.55 angstrom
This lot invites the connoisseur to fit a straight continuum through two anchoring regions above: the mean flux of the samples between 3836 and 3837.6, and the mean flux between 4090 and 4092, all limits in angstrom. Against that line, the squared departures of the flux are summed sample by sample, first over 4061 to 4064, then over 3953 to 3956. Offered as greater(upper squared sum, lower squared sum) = 7.3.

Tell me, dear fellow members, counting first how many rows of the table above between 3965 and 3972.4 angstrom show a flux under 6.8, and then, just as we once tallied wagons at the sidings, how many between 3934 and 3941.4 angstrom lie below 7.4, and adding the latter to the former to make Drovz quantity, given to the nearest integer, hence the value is 13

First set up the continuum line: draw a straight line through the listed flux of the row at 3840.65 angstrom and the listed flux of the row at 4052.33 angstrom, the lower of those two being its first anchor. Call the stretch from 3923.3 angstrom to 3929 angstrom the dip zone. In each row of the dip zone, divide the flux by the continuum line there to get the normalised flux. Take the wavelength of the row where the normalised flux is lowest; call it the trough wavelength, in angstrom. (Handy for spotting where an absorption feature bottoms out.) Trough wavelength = 3928.30 angstrom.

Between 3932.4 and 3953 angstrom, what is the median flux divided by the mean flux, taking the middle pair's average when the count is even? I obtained 1.04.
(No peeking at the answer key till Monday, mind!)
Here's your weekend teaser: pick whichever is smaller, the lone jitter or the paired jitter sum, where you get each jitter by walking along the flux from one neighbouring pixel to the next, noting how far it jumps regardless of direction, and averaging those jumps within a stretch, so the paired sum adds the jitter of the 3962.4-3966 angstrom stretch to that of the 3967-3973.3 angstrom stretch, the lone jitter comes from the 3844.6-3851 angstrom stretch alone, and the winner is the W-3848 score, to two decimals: 0.68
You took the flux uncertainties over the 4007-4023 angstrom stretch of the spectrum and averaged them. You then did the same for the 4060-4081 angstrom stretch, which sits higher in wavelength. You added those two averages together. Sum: 1.66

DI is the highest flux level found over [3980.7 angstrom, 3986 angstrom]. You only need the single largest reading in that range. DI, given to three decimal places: 8.025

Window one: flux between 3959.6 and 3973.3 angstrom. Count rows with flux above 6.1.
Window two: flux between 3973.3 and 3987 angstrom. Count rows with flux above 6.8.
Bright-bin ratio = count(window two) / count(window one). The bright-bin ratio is 2.33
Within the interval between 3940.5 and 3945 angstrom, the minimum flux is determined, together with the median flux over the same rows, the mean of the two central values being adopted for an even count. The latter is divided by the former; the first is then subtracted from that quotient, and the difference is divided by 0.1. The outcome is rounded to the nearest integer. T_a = -57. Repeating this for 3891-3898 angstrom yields -22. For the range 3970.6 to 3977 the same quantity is -38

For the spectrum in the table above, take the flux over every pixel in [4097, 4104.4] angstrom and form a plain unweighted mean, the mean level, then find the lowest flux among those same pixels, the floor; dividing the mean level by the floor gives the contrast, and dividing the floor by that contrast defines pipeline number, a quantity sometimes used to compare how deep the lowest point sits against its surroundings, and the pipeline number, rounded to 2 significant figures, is 3.3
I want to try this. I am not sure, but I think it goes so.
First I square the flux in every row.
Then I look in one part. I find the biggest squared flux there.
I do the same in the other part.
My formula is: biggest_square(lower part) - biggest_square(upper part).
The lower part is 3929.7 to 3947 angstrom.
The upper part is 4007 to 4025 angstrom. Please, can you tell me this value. -20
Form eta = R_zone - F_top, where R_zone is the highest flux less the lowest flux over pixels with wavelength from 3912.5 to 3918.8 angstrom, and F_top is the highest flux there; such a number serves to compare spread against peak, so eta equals -7.4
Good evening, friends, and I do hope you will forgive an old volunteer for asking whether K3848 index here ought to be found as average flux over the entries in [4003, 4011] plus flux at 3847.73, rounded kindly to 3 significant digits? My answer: 14.7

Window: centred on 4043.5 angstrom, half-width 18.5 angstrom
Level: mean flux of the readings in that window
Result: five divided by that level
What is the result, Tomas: 0.64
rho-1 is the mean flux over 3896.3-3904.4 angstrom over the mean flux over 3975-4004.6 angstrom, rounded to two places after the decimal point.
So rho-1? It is 0.87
